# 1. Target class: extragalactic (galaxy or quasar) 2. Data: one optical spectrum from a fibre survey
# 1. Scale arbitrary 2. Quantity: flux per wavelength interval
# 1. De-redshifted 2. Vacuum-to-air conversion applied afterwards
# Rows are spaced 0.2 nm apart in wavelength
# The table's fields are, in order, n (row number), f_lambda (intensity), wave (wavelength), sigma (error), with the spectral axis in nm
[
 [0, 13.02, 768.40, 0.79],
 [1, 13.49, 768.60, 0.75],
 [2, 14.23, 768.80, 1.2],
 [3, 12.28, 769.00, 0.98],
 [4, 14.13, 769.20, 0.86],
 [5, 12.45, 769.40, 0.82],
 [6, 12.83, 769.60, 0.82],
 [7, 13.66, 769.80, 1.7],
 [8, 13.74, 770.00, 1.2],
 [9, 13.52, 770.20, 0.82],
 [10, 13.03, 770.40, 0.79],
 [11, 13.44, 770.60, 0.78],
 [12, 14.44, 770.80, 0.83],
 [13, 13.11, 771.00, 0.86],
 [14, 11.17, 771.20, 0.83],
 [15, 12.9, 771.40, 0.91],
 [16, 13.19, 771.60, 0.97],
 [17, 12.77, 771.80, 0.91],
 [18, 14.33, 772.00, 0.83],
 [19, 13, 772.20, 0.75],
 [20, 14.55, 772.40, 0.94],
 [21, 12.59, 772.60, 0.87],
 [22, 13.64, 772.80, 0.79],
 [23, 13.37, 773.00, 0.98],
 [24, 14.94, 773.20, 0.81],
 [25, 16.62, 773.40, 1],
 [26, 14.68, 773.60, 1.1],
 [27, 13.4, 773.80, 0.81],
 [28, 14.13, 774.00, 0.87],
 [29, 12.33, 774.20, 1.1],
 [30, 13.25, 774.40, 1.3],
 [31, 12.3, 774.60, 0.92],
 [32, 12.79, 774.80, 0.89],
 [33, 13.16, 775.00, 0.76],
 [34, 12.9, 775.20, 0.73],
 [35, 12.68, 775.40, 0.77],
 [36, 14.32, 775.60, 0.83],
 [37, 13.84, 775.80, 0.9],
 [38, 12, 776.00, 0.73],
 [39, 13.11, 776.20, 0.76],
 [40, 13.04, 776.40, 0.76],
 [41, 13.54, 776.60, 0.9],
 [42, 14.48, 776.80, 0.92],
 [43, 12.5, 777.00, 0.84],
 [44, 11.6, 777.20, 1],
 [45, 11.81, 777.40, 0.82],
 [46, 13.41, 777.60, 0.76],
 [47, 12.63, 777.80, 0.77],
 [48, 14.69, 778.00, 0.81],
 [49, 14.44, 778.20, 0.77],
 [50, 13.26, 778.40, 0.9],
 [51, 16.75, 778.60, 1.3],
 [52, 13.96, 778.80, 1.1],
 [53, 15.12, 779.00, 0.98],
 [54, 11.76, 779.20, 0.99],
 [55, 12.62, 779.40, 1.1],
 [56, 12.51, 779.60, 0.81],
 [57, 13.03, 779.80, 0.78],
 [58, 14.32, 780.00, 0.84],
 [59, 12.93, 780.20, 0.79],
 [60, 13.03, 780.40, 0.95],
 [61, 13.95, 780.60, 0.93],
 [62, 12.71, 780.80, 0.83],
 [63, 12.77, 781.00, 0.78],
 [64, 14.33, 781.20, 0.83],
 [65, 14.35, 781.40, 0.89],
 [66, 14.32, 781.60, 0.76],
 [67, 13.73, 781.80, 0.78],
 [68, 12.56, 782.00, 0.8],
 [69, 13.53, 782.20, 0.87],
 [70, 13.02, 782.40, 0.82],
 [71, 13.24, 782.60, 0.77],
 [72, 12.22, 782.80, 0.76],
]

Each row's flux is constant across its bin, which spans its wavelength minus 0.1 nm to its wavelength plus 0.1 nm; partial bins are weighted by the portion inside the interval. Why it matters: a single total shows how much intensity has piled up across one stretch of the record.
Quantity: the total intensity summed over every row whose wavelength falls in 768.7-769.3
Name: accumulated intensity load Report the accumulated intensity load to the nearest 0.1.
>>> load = 40.6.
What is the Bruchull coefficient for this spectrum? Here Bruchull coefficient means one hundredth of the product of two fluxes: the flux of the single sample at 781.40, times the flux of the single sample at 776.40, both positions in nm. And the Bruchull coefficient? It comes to 1.871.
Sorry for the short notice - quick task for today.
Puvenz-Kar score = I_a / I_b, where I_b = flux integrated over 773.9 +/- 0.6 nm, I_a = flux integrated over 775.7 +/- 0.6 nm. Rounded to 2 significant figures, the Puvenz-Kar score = 0.93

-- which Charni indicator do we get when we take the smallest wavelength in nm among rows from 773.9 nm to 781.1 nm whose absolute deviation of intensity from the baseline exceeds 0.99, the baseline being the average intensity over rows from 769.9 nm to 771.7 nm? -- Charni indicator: 775.60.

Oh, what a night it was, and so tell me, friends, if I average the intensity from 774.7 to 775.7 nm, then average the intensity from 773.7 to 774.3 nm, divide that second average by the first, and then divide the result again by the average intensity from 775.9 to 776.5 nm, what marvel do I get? 0.079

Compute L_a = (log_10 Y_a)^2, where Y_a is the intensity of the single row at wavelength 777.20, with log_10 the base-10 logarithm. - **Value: 1.13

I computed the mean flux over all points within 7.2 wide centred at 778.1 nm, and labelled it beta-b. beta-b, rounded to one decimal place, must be 13.4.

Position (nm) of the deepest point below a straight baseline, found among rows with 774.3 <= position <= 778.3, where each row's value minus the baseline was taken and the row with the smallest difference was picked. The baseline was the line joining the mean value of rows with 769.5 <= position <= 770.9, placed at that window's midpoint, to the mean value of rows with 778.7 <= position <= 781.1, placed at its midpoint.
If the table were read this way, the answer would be 777.20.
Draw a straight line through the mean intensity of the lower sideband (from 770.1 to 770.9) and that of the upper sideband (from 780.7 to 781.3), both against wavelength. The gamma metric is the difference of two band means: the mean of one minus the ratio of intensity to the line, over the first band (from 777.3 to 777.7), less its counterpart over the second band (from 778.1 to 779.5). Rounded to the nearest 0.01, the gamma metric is 0.11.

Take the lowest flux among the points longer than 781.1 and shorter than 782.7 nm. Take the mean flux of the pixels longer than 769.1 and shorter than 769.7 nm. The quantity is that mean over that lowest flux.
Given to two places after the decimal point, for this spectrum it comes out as 1.05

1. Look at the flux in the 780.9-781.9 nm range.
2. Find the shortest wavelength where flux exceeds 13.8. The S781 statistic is 781.20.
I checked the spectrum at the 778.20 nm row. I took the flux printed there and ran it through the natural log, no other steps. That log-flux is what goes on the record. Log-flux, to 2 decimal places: 2.67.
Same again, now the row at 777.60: 2.60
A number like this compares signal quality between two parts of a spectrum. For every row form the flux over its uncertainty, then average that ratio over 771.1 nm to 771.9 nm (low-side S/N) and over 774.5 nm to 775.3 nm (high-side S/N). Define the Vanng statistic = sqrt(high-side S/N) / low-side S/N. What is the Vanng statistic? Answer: 0.287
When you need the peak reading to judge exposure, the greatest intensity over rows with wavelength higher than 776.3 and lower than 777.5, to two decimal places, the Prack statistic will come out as 14.48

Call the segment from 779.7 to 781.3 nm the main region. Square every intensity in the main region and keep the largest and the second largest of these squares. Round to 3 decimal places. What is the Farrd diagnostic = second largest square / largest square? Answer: 0.999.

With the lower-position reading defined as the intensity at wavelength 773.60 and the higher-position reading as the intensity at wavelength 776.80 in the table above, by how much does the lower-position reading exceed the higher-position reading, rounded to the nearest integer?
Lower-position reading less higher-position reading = 0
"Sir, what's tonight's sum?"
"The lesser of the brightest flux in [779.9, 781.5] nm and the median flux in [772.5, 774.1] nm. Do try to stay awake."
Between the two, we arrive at 13.9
